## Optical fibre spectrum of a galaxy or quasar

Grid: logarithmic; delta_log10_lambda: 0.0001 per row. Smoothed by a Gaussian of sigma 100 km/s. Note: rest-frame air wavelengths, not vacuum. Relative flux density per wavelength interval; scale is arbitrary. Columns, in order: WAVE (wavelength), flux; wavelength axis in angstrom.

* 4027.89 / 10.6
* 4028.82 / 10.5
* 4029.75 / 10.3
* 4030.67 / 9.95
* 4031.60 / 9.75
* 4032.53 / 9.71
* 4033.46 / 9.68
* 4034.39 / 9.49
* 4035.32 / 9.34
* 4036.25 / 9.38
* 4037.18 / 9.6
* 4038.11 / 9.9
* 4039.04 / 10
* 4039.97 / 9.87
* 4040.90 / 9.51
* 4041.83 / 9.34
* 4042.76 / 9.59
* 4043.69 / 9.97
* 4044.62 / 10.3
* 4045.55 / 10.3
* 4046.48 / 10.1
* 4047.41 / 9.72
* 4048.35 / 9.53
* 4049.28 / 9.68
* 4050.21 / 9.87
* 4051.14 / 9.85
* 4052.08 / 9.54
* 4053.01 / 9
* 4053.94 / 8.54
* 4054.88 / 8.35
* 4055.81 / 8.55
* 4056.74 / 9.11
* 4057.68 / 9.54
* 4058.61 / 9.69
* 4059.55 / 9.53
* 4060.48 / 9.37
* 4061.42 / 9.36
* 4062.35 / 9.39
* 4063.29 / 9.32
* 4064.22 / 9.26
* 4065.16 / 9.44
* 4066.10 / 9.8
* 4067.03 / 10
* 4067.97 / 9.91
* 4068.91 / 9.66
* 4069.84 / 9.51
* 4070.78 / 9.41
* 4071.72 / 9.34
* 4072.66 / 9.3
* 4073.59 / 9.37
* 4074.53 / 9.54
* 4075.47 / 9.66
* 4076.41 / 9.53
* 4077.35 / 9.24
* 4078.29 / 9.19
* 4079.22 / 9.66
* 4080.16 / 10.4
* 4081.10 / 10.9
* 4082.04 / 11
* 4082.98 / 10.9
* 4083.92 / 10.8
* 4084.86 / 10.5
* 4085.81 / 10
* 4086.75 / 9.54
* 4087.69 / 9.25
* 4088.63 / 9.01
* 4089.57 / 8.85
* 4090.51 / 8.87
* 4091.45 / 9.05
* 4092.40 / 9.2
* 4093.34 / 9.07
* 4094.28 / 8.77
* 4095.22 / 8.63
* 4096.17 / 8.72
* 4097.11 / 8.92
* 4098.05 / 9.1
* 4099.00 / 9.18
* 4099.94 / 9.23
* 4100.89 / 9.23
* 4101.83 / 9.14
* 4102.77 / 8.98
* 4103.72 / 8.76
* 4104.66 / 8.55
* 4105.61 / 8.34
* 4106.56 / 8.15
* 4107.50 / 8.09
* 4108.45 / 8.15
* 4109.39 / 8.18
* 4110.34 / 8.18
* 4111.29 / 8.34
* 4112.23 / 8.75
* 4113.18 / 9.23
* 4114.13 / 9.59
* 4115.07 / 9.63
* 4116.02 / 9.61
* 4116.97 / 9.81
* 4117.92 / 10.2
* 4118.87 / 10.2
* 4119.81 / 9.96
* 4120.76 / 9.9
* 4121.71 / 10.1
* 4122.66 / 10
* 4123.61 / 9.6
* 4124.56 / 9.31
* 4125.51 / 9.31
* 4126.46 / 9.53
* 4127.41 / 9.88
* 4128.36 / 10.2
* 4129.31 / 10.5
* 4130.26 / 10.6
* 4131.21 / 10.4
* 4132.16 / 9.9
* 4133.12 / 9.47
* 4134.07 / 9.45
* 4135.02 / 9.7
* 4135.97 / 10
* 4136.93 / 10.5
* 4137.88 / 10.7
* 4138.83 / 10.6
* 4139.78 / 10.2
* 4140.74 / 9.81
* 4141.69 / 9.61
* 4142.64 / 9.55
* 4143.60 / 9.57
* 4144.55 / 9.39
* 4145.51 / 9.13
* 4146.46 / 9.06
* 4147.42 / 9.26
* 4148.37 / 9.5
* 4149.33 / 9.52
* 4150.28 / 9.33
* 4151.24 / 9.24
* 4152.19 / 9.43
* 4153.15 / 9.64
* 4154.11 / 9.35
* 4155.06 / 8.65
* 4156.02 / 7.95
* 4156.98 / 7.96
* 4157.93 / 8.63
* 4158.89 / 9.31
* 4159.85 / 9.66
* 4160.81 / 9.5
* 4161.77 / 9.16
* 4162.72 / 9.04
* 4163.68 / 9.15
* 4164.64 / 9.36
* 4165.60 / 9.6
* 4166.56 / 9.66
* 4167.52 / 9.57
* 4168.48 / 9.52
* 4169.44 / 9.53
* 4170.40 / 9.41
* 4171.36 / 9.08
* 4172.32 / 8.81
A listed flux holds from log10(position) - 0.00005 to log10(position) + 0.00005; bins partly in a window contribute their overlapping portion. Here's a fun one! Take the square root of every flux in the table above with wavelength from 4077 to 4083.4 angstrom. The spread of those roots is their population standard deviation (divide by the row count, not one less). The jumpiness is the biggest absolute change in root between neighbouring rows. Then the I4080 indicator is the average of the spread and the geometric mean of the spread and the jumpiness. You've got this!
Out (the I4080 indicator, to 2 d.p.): 0.12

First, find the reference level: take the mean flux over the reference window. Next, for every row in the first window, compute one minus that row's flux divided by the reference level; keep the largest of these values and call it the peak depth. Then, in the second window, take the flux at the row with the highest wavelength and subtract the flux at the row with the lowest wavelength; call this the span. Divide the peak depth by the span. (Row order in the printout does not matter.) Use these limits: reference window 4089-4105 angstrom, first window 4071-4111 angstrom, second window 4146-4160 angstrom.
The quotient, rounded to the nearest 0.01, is 0.16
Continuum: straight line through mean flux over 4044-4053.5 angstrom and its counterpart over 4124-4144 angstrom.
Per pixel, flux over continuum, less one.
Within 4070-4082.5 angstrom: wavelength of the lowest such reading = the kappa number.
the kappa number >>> 4078.29 angstrom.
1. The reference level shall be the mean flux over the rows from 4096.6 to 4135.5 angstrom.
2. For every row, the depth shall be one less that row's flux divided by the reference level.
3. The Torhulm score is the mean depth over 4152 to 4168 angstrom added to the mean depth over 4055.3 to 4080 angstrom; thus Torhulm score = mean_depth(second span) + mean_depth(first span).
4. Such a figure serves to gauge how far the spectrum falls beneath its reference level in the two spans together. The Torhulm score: 0.010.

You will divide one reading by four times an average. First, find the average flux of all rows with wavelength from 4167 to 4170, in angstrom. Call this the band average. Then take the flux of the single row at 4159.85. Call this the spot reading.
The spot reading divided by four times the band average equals 0.253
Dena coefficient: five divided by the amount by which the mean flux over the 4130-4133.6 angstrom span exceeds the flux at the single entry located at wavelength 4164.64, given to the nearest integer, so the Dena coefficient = 7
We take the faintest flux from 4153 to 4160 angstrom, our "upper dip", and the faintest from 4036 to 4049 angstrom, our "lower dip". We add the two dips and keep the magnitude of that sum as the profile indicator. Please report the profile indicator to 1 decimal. 17.3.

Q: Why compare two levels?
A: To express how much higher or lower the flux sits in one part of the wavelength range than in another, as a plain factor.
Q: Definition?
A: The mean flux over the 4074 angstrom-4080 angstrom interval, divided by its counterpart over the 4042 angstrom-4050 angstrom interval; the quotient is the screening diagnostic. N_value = 0.96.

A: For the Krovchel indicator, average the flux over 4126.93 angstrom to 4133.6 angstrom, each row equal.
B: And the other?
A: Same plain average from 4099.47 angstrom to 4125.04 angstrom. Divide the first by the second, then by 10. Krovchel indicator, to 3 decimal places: 0.111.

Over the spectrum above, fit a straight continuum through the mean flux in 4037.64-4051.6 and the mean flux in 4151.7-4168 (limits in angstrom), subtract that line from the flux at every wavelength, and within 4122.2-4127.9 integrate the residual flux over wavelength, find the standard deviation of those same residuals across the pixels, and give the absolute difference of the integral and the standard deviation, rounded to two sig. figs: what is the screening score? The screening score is 1.1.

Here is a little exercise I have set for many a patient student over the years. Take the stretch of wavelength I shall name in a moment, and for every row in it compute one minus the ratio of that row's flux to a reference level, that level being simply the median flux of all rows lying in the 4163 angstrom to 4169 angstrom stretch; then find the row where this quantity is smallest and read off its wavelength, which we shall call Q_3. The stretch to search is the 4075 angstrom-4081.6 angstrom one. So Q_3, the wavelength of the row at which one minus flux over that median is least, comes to 4081.10 angstrom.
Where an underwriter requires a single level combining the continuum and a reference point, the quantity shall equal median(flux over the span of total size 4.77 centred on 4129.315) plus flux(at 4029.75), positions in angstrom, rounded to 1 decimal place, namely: 20.7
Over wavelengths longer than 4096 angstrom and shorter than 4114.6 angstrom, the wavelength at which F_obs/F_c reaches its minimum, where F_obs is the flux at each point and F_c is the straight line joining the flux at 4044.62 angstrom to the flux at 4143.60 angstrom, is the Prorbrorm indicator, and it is 4107.50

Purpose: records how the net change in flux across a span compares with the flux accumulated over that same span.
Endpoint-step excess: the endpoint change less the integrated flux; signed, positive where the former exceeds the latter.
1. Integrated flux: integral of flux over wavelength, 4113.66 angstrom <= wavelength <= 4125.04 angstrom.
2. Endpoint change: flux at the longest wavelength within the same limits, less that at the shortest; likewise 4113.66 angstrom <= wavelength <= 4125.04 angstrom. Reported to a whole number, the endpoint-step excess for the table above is -112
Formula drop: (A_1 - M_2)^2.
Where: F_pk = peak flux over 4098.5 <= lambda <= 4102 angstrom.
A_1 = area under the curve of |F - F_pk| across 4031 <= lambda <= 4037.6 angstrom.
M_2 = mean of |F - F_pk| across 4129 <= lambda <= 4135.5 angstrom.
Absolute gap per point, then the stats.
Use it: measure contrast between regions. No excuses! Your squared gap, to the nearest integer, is 2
